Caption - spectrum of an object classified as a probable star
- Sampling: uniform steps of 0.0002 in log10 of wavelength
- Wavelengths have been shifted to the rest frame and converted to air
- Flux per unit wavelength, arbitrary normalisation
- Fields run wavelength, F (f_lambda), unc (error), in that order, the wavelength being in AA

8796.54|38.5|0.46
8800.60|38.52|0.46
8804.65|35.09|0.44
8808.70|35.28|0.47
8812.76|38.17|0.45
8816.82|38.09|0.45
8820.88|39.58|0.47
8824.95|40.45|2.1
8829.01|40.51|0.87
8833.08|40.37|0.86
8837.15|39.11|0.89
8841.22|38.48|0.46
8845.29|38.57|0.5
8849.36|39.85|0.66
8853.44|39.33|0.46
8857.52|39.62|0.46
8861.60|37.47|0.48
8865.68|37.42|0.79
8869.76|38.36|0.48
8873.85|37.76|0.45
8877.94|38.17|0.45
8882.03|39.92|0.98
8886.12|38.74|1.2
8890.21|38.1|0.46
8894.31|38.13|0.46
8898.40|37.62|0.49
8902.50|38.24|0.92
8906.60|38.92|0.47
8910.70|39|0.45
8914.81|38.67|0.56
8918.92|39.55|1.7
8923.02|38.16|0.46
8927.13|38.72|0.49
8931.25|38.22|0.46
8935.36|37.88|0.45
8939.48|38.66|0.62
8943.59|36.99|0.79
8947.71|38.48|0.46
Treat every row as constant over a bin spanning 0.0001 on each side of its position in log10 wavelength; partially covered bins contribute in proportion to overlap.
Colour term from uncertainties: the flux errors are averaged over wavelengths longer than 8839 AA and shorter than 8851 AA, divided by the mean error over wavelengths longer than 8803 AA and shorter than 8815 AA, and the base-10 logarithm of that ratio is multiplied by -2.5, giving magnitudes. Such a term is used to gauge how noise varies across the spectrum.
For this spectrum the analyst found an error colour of -0.19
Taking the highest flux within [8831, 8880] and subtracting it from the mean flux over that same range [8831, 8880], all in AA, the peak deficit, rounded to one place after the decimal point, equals -1.7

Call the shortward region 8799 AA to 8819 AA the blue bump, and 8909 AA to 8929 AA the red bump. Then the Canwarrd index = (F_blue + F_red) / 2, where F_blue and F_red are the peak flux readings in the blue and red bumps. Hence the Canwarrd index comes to 39.0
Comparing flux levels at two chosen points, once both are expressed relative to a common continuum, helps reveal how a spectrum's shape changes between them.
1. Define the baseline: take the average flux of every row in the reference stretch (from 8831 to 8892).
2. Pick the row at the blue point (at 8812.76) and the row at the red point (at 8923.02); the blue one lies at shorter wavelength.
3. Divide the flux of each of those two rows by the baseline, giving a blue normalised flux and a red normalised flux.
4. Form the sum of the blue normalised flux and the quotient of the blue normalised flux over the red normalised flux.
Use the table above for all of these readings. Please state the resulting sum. 1.99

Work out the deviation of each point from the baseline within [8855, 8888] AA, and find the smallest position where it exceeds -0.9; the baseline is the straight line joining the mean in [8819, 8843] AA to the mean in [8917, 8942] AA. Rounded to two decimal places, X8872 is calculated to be 8857.52 AA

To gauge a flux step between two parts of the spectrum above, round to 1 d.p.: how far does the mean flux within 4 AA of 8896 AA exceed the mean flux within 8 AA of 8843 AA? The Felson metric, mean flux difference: -1.1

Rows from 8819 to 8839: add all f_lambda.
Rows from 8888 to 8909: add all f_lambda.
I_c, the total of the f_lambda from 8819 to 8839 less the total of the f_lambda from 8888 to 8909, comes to 9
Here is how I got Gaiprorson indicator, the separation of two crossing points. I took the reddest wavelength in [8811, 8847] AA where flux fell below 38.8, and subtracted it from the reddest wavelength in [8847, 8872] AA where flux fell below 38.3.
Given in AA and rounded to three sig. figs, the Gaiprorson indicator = 20.4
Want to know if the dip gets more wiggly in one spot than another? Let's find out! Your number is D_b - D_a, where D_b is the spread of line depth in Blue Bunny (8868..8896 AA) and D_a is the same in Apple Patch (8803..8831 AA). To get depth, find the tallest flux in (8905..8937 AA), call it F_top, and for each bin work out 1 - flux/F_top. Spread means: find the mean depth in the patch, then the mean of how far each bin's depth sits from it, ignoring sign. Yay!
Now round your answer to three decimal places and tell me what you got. -0.031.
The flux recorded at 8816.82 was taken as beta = 38.09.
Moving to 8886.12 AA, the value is 38.74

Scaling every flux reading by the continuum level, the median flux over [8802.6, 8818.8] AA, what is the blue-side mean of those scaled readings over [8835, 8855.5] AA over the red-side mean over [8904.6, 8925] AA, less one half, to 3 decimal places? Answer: 0.505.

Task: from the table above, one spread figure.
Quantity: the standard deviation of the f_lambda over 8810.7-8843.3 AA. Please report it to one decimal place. 1.0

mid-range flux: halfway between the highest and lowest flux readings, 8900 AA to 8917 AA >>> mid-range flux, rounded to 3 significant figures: 38.6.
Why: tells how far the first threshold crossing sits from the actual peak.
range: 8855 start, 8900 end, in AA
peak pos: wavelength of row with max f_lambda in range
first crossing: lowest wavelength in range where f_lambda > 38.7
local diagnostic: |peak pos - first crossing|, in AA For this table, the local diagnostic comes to 24.5 AA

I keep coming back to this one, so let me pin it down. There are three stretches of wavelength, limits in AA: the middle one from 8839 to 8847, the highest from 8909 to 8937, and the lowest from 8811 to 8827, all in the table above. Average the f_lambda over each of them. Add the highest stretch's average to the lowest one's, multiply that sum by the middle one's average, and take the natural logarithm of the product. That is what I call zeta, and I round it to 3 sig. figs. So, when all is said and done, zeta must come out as 8.00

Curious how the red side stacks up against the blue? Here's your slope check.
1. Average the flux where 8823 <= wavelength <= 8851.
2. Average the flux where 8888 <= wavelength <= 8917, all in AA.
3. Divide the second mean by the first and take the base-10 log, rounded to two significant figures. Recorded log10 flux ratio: -0.014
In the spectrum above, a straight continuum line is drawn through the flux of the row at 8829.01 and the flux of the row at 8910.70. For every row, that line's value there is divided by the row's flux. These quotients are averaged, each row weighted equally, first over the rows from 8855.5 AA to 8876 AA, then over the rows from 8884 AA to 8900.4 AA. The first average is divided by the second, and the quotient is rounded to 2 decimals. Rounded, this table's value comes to 1.01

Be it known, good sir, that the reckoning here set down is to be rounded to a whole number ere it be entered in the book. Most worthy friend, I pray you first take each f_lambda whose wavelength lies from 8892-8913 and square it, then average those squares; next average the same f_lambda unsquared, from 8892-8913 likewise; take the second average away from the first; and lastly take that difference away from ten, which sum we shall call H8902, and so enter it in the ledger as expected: -1425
